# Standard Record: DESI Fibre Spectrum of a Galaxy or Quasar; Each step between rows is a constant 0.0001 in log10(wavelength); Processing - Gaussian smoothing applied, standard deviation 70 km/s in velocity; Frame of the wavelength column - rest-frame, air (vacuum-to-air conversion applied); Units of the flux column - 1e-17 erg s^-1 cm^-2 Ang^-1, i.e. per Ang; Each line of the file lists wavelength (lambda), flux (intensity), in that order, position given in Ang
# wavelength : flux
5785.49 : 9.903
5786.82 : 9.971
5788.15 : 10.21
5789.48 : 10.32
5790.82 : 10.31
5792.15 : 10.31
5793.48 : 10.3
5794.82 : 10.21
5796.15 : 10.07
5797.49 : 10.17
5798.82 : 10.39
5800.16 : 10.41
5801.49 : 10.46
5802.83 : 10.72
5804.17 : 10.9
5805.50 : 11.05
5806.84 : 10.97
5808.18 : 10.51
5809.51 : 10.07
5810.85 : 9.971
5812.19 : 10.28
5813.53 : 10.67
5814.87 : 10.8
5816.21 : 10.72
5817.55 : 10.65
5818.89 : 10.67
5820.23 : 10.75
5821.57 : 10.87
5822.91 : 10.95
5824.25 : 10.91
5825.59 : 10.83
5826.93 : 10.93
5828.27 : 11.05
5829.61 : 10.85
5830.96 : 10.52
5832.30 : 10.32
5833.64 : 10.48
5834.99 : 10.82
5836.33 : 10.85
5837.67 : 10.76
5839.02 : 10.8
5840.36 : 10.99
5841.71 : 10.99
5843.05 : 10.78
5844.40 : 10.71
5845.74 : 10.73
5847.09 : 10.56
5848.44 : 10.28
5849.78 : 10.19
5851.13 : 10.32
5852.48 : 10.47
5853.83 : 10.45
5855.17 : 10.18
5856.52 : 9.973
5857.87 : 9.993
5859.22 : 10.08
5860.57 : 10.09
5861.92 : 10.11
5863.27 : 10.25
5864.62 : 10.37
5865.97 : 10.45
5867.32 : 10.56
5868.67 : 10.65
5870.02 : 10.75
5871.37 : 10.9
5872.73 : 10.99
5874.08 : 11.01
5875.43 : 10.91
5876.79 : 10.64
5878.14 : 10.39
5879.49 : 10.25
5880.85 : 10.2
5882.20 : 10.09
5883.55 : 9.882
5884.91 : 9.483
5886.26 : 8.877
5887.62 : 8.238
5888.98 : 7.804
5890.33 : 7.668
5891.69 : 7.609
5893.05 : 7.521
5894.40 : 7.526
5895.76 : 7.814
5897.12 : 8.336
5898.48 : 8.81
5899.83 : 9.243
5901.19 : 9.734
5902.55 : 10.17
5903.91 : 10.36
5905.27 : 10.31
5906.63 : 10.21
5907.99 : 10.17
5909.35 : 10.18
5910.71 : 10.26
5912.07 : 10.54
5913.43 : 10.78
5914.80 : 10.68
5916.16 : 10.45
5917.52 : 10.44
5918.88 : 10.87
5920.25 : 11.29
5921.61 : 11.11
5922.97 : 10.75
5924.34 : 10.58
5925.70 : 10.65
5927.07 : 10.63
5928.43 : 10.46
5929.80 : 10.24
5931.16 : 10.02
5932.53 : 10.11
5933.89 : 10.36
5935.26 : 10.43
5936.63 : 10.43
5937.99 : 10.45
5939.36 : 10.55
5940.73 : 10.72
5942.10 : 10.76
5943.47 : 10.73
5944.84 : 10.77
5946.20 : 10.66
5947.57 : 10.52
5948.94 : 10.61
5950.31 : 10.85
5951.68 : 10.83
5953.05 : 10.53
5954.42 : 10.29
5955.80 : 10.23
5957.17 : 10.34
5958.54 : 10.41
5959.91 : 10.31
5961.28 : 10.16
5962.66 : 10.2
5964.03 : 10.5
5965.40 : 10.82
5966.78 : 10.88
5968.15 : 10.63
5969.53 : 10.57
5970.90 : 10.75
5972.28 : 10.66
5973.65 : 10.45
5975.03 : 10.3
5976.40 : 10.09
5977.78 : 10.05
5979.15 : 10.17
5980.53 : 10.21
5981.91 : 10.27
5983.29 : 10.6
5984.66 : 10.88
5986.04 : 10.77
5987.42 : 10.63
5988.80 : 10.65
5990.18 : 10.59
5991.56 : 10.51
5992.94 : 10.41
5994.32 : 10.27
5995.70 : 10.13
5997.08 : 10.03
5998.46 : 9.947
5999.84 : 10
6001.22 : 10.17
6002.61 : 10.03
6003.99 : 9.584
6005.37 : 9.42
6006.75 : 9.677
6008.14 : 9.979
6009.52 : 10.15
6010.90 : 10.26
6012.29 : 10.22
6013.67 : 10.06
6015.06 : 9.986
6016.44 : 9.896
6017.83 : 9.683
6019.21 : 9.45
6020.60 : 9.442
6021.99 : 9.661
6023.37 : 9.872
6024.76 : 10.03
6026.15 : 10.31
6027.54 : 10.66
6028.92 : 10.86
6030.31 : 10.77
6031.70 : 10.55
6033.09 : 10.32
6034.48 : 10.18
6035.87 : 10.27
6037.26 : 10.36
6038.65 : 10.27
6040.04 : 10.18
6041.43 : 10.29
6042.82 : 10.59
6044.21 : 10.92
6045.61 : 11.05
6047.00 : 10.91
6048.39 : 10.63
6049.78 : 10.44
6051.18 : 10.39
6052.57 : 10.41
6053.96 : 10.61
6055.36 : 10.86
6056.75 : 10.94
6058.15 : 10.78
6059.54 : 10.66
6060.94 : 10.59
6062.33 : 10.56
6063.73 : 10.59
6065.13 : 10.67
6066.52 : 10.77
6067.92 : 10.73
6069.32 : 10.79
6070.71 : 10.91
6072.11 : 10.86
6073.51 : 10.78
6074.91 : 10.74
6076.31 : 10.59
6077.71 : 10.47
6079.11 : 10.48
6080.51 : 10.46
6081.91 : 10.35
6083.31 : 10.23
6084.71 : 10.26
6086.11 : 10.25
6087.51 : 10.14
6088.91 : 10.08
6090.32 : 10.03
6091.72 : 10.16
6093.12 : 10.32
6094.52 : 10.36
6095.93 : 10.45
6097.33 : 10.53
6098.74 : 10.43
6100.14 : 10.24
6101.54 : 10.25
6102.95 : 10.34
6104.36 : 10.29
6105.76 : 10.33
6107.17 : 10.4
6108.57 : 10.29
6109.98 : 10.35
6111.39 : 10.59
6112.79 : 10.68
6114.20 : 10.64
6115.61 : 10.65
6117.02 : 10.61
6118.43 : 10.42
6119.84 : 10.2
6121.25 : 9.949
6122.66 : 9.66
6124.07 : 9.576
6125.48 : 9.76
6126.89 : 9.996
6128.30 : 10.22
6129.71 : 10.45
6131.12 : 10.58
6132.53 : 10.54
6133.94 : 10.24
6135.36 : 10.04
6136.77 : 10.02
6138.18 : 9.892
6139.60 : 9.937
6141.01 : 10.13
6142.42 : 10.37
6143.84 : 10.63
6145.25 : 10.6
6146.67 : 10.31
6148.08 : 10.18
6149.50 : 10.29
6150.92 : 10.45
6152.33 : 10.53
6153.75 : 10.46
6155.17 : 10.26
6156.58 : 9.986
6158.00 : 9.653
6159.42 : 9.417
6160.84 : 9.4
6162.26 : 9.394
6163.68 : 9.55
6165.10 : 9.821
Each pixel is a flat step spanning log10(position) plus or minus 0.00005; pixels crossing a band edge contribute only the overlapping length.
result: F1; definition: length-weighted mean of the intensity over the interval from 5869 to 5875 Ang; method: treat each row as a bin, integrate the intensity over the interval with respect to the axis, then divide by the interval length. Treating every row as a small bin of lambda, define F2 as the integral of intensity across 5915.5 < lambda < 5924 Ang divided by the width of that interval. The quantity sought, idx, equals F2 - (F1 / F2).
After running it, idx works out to 9.80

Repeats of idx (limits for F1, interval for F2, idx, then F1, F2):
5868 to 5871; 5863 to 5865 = 9.27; 10.7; 10.3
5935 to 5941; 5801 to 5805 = 9.74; 10.5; 10.7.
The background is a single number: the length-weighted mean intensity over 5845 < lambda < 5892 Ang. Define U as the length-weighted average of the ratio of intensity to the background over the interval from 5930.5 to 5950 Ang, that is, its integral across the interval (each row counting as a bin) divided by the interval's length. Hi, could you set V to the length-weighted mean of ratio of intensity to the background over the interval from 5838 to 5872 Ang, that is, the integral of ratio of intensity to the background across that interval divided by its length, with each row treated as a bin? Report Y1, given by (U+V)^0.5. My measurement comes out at 1.44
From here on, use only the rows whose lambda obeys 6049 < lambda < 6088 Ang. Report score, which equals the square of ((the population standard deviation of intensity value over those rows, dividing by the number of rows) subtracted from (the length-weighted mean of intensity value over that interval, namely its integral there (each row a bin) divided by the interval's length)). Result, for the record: 107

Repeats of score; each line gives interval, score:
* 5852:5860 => 100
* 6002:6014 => 93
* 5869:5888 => 89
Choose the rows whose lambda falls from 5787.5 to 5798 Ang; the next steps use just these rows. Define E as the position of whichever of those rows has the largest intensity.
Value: 5789.48 Ang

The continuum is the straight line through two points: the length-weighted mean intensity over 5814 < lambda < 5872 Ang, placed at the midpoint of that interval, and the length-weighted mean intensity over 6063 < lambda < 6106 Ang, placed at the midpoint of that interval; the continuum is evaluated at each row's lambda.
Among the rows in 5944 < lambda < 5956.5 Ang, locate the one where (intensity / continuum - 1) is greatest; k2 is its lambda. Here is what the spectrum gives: 5950.31 Ang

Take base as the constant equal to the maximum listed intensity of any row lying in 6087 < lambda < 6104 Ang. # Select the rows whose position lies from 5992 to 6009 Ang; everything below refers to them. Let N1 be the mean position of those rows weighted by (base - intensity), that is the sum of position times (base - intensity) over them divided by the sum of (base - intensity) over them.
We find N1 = 6002.3 Ang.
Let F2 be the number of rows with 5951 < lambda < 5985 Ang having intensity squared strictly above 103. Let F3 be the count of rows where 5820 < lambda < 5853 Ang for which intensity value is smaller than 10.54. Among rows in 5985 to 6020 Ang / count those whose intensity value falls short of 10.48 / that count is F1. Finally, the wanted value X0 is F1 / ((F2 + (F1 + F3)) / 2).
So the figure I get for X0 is 0.80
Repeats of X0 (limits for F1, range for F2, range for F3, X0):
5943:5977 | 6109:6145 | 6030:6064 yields 0.57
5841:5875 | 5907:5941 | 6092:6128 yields 0.49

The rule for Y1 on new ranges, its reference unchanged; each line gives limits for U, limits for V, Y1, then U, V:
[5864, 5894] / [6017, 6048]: 1.41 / 0.97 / 1.02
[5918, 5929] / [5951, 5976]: 1.45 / 1.07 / 1.04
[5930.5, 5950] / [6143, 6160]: 1.44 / 1.05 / 1.02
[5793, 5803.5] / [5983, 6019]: 1.43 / 1.03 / 1.01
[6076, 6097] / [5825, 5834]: 1.45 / 1.02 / 1.07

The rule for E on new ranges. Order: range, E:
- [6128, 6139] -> 6131.12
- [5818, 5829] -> 5828.27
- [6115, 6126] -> 6115.61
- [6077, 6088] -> 6079.11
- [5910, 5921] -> 5920.25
